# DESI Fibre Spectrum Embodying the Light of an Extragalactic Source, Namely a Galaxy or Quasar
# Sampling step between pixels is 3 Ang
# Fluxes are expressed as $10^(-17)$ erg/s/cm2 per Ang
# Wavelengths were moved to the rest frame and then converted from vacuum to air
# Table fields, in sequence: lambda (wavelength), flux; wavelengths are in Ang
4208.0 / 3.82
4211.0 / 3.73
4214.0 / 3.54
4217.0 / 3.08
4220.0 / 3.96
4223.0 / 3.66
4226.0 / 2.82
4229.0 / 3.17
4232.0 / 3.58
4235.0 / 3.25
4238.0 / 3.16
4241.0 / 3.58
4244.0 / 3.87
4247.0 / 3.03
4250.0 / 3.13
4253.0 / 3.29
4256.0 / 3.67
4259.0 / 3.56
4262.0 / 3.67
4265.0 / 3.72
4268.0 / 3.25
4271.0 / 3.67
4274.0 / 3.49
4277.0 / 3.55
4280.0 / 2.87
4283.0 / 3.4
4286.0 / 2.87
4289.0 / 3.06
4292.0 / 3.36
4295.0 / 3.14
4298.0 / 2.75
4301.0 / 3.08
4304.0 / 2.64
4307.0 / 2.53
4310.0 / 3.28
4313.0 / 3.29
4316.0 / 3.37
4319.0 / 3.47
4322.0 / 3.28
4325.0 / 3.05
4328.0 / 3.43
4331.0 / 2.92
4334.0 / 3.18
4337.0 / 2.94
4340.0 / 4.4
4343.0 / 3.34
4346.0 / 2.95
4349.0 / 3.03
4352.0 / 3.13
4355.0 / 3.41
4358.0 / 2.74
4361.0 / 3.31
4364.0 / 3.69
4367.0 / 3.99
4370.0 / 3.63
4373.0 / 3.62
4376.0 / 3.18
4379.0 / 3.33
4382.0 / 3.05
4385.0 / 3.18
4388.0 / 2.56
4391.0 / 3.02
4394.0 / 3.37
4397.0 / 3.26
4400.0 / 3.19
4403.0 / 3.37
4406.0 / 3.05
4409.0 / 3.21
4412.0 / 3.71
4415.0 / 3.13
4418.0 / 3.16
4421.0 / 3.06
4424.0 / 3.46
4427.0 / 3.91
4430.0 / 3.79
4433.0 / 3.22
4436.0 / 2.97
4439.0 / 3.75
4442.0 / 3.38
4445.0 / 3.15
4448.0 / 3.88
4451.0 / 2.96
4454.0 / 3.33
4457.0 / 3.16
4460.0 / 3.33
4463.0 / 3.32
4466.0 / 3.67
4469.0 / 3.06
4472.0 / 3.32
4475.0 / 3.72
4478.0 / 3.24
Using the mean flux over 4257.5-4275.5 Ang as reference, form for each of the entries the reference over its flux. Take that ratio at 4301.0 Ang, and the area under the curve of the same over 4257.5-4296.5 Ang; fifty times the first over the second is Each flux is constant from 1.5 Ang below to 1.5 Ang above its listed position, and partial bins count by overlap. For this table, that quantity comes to 1.39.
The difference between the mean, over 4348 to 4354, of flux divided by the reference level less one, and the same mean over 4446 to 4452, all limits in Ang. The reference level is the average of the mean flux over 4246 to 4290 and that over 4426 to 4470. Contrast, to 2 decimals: -0.10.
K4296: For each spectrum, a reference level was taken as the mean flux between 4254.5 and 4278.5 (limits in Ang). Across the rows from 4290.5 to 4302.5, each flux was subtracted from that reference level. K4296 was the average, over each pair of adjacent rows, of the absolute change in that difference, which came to 0.313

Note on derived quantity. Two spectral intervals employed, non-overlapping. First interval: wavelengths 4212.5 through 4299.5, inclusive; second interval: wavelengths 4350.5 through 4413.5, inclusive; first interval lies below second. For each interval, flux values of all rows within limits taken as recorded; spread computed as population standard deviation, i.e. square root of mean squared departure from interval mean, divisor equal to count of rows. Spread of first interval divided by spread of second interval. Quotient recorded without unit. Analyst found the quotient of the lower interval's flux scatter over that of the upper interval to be 1.00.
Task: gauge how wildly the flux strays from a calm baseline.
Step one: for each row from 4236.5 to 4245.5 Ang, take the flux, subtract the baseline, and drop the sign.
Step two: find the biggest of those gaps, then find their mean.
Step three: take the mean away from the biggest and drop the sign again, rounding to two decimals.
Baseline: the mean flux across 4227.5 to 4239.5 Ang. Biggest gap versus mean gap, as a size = 0.25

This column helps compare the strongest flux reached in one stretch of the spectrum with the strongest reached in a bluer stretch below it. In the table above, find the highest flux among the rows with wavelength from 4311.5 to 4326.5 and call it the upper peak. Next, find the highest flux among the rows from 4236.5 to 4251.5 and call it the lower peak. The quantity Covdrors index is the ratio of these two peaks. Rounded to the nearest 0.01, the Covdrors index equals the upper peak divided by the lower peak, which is 0.90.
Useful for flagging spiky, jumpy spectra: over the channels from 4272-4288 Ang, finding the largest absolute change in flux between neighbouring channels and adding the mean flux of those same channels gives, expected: 3.92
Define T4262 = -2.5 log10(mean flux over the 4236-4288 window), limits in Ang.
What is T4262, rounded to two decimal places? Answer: -1.33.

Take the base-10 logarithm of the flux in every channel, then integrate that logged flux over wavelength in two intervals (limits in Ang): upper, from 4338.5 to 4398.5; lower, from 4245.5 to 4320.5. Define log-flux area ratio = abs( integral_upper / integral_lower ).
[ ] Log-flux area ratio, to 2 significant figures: 0.81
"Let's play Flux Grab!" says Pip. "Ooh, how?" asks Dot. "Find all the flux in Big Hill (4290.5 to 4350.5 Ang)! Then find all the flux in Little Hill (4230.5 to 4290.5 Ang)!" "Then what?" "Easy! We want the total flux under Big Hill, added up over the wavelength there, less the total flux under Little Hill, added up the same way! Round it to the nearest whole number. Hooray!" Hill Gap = -13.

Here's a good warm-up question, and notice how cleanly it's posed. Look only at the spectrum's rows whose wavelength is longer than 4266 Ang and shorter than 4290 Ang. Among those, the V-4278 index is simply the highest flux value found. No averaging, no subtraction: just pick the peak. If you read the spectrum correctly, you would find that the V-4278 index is 3.67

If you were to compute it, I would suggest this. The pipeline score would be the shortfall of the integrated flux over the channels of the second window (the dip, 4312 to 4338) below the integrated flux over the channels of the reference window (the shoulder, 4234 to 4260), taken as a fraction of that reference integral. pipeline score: 0.05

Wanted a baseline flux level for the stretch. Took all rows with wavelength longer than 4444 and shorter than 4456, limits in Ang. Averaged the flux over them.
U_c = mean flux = 3.33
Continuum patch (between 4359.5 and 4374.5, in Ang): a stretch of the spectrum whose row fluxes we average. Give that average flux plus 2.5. 6.15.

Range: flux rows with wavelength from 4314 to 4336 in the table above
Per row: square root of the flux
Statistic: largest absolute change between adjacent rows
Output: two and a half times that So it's 0.36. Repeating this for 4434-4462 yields 0.62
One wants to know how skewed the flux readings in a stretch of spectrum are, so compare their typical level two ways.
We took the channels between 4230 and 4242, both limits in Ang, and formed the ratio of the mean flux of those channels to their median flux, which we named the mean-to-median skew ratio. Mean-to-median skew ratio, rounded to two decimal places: 0.99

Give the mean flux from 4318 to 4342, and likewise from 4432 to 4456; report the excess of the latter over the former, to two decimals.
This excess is 0.00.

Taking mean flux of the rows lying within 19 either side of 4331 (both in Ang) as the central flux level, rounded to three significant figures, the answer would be 3.28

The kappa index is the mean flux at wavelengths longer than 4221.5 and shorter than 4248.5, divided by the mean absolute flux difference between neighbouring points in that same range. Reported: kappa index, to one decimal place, 7.5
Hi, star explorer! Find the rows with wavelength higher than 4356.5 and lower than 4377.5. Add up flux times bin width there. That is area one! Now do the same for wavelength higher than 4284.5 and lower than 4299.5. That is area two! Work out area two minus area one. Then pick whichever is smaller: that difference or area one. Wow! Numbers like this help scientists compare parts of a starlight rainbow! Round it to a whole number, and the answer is -27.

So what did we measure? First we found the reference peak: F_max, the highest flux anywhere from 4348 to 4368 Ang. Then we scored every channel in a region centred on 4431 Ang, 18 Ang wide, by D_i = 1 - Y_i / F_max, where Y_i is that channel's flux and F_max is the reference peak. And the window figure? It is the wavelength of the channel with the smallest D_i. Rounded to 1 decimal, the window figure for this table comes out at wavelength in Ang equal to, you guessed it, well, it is 4427.0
